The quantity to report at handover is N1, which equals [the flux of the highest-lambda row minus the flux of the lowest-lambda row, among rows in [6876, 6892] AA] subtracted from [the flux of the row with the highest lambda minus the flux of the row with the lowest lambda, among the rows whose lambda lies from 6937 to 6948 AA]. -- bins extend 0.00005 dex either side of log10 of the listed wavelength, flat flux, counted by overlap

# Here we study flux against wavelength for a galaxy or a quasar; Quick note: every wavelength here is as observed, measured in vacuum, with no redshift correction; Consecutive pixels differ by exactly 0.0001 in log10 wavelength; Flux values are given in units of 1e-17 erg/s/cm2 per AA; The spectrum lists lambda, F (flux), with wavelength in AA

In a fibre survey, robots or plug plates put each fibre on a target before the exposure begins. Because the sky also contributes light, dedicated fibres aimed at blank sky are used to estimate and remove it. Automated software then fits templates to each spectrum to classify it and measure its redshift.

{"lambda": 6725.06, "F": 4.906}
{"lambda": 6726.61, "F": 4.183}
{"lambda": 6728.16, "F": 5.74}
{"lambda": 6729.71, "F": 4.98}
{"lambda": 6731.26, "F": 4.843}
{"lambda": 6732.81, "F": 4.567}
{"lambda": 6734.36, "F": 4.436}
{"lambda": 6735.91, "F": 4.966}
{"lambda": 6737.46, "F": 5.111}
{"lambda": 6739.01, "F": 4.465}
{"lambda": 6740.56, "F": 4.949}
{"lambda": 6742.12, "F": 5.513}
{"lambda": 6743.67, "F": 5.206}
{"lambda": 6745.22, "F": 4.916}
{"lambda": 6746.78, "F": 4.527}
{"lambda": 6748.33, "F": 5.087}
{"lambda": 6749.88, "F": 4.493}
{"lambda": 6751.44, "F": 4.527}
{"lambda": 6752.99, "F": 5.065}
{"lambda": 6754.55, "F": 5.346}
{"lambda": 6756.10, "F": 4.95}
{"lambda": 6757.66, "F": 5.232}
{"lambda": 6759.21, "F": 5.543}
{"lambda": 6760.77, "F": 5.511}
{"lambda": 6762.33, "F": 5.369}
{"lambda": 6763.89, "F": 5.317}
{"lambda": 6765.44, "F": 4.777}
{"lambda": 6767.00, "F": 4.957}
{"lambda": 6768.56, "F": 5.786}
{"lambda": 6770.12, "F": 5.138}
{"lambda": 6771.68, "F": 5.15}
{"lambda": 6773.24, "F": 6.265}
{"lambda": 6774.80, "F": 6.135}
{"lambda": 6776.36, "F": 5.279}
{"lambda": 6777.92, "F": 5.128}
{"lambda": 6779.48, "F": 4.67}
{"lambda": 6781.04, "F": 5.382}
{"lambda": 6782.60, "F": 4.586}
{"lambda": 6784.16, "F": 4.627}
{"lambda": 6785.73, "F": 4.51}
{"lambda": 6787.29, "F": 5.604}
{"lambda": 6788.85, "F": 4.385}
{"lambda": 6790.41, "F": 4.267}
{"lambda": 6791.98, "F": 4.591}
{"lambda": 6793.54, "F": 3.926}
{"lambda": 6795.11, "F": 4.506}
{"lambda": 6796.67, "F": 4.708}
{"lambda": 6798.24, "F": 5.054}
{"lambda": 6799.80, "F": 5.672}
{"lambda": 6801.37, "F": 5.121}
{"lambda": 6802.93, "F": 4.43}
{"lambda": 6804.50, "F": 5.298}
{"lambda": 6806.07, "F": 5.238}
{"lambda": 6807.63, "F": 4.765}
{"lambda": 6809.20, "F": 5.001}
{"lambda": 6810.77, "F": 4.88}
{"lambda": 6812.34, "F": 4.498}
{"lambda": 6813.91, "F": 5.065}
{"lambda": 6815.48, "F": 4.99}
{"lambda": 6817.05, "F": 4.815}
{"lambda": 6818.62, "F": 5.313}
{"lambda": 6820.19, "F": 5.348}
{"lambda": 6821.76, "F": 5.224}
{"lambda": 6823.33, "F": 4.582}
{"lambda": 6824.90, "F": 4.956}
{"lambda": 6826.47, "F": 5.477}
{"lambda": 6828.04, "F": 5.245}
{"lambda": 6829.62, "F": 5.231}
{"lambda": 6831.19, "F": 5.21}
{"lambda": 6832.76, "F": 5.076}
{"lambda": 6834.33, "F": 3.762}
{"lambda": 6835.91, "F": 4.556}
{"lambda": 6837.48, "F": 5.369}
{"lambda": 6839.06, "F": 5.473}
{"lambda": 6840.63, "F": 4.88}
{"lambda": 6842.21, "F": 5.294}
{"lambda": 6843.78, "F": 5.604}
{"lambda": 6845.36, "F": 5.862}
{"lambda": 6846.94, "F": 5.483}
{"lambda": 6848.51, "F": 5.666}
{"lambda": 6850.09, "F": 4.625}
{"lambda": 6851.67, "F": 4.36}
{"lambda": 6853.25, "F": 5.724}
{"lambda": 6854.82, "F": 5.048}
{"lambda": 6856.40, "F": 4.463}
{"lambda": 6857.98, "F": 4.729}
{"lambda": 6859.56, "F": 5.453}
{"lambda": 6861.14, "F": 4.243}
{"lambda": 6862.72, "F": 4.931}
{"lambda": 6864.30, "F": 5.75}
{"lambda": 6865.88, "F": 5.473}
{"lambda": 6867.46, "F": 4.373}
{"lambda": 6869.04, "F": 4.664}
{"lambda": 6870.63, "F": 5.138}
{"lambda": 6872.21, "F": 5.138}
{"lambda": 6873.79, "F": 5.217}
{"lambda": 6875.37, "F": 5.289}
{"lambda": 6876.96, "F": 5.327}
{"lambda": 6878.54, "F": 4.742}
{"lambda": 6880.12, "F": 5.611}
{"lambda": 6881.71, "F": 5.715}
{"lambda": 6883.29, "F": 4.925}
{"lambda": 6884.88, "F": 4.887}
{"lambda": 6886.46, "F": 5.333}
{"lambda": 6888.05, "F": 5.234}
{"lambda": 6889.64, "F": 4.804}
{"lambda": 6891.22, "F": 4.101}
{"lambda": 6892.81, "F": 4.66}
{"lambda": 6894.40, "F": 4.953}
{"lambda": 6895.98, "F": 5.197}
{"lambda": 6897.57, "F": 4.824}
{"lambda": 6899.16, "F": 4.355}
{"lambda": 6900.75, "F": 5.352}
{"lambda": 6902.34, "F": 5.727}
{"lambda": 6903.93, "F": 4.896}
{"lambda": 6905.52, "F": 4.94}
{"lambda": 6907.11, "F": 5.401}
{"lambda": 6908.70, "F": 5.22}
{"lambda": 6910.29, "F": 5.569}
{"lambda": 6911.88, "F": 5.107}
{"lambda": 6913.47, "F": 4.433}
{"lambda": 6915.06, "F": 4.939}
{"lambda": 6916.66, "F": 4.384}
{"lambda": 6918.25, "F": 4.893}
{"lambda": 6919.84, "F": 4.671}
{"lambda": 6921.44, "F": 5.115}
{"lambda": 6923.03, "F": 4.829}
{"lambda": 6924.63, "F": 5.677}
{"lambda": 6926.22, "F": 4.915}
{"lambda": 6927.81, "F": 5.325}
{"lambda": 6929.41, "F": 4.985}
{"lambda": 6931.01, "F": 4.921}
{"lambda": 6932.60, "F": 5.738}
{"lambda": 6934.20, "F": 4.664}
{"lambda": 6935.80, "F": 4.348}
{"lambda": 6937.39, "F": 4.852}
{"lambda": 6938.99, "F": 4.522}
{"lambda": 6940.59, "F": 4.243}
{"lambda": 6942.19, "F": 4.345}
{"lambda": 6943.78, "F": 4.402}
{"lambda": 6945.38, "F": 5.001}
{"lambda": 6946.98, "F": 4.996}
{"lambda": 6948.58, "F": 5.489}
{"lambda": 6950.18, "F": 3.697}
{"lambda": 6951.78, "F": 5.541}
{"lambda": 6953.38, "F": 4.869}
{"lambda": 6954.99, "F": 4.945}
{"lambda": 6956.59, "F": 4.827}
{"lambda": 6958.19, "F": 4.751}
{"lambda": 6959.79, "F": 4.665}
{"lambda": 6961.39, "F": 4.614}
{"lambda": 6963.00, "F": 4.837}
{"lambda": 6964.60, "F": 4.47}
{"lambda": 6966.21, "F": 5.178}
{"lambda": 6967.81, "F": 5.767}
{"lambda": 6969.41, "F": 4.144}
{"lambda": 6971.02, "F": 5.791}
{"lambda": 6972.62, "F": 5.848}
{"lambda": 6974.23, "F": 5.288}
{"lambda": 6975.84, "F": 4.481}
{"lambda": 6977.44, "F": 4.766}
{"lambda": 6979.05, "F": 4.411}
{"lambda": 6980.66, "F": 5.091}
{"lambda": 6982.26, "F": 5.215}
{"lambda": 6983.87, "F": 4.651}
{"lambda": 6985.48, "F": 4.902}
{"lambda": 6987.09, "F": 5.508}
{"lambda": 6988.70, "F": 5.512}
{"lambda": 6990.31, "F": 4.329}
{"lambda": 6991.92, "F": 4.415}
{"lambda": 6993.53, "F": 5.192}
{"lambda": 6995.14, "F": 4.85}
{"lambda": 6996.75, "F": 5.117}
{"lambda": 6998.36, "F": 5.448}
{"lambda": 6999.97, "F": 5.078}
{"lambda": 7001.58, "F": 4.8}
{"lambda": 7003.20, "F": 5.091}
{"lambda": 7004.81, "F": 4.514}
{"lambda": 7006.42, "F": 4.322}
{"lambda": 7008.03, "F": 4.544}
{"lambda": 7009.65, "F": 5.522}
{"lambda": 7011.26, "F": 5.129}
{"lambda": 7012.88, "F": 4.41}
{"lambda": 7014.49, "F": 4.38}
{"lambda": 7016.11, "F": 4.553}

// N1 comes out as 1.4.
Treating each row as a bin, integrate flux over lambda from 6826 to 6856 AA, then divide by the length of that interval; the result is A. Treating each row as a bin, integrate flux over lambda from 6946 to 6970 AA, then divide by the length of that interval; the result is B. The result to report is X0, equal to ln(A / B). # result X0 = 0.057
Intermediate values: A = 5.14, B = 4.9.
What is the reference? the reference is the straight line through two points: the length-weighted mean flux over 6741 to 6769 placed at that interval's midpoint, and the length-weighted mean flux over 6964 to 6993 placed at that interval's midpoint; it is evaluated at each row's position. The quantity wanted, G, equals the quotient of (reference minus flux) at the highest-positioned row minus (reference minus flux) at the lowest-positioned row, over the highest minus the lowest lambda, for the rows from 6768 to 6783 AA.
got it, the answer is 0.085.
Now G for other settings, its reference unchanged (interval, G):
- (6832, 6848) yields -0.029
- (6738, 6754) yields -0.043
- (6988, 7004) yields 0.029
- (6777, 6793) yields 0.038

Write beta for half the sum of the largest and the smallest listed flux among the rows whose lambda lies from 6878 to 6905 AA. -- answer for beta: 4.91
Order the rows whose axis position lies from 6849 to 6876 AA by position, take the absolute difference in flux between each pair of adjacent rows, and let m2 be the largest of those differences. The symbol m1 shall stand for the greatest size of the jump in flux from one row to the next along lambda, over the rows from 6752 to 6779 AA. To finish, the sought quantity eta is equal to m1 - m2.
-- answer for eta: -0.2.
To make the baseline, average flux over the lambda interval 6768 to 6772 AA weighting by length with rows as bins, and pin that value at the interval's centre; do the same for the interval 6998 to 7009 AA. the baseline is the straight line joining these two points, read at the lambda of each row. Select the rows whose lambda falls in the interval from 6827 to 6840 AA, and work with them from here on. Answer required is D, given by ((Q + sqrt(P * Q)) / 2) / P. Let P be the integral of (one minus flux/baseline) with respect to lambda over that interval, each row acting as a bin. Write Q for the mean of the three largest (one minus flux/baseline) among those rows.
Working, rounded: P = 0.5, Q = 0.14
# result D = 0.40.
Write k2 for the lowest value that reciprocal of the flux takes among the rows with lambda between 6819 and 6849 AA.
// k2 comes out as 0.171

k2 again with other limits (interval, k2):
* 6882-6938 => 0.174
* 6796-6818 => 0.176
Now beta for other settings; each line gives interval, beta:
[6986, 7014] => 4.92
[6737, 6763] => 5.00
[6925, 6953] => 4.72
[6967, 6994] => 5.00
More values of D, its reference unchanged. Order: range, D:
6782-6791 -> 0.28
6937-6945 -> 0.28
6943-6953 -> 0.75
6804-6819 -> 0.25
